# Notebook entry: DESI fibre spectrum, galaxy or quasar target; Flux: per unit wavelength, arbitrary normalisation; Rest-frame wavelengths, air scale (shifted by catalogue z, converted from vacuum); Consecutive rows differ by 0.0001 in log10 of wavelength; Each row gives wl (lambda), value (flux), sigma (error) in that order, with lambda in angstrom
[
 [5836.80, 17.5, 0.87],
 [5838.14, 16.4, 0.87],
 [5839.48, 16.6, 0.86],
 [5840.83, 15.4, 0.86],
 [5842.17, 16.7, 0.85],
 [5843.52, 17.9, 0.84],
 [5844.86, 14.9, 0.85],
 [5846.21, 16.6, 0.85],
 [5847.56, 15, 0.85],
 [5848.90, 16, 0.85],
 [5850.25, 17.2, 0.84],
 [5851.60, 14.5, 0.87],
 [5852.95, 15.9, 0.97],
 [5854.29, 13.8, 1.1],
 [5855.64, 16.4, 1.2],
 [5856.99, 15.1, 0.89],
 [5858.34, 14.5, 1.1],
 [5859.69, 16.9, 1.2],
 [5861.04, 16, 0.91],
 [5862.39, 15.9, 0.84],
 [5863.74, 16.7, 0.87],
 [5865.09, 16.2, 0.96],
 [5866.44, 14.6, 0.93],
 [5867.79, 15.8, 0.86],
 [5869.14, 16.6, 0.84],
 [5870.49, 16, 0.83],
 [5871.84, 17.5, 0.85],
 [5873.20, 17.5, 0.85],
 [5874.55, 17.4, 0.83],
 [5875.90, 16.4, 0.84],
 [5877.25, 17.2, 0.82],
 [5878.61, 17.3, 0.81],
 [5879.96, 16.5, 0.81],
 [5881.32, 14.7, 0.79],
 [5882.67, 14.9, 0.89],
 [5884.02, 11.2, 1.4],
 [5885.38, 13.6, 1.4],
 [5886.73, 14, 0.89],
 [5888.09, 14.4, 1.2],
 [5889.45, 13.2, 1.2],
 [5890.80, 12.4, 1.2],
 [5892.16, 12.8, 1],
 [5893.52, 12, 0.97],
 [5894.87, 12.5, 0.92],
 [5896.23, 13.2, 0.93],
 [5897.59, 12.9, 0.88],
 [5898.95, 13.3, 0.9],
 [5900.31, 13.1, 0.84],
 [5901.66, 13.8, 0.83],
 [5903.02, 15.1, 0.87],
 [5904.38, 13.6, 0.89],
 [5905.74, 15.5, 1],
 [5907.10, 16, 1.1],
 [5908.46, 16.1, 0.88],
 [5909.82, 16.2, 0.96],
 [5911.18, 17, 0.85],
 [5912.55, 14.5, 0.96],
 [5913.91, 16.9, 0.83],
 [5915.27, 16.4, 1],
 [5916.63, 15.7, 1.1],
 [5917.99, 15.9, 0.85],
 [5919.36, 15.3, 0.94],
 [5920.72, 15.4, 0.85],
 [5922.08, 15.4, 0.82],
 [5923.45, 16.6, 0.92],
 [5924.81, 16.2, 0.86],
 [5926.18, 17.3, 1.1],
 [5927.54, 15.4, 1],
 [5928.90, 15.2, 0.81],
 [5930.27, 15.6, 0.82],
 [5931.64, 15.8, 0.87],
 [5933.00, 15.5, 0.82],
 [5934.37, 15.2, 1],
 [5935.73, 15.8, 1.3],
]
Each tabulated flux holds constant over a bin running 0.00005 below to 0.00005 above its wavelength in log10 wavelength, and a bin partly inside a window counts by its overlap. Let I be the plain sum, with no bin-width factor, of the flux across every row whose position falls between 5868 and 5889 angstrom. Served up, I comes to 235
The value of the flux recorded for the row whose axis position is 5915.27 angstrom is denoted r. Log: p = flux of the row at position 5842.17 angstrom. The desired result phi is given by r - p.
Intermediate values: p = 16.7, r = 16.4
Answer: 0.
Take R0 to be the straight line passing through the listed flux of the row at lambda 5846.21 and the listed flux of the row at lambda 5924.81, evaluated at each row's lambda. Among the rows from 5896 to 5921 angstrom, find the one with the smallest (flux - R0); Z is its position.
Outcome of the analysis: 5897.59 angstrom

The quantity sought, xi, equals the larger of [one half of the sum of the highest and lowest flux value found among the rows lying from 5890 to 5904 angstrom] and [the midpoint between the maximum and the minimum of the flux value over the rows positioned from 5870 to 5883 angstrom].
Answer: 16.1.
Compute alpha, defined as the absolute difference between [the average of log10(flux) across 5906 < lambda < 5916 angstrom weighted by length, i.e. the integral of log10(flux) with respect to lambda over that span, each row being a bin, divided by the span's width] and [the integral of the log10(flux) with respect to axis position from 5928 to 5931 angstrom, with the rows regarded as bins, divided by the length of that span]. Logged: 0.021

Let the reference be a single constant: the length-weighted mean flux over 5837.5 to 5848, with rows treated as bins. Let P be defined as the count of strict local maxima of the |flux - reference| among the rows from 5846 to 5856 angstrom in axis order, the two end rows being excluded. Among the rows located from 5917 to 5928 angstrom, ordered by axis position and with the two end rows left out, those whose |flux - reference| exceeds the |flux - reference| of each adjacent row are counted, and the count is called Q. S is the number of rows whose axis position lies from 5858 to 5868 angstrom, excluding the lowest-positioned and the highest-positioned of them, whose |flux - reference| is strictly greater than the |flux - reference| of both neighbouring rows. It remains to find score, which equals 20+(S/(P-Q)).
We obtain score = 22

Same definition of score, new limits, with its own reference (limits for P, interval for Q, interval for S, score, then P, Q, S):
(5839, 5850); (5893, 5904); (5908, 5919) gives 22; 3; 2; 2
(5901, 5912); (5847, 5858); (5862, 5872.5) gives 18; 1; 2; 2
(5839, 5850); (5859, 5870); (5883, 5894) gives 21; 3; 2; 1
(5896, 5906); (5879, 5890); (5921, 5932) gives 22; 3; 2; 2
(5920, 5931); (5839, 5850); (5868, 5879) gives 20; 2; 3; 0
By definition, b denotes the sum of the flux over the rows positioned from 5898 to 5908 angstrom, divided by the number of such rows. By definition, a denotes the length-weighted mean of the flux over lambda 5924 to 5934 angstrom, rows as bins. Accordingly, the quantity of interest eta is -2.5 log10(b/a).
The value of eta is 0.11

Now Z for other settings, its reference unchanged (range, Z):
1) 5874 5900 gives 5884.02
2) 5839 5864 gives 5854.29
